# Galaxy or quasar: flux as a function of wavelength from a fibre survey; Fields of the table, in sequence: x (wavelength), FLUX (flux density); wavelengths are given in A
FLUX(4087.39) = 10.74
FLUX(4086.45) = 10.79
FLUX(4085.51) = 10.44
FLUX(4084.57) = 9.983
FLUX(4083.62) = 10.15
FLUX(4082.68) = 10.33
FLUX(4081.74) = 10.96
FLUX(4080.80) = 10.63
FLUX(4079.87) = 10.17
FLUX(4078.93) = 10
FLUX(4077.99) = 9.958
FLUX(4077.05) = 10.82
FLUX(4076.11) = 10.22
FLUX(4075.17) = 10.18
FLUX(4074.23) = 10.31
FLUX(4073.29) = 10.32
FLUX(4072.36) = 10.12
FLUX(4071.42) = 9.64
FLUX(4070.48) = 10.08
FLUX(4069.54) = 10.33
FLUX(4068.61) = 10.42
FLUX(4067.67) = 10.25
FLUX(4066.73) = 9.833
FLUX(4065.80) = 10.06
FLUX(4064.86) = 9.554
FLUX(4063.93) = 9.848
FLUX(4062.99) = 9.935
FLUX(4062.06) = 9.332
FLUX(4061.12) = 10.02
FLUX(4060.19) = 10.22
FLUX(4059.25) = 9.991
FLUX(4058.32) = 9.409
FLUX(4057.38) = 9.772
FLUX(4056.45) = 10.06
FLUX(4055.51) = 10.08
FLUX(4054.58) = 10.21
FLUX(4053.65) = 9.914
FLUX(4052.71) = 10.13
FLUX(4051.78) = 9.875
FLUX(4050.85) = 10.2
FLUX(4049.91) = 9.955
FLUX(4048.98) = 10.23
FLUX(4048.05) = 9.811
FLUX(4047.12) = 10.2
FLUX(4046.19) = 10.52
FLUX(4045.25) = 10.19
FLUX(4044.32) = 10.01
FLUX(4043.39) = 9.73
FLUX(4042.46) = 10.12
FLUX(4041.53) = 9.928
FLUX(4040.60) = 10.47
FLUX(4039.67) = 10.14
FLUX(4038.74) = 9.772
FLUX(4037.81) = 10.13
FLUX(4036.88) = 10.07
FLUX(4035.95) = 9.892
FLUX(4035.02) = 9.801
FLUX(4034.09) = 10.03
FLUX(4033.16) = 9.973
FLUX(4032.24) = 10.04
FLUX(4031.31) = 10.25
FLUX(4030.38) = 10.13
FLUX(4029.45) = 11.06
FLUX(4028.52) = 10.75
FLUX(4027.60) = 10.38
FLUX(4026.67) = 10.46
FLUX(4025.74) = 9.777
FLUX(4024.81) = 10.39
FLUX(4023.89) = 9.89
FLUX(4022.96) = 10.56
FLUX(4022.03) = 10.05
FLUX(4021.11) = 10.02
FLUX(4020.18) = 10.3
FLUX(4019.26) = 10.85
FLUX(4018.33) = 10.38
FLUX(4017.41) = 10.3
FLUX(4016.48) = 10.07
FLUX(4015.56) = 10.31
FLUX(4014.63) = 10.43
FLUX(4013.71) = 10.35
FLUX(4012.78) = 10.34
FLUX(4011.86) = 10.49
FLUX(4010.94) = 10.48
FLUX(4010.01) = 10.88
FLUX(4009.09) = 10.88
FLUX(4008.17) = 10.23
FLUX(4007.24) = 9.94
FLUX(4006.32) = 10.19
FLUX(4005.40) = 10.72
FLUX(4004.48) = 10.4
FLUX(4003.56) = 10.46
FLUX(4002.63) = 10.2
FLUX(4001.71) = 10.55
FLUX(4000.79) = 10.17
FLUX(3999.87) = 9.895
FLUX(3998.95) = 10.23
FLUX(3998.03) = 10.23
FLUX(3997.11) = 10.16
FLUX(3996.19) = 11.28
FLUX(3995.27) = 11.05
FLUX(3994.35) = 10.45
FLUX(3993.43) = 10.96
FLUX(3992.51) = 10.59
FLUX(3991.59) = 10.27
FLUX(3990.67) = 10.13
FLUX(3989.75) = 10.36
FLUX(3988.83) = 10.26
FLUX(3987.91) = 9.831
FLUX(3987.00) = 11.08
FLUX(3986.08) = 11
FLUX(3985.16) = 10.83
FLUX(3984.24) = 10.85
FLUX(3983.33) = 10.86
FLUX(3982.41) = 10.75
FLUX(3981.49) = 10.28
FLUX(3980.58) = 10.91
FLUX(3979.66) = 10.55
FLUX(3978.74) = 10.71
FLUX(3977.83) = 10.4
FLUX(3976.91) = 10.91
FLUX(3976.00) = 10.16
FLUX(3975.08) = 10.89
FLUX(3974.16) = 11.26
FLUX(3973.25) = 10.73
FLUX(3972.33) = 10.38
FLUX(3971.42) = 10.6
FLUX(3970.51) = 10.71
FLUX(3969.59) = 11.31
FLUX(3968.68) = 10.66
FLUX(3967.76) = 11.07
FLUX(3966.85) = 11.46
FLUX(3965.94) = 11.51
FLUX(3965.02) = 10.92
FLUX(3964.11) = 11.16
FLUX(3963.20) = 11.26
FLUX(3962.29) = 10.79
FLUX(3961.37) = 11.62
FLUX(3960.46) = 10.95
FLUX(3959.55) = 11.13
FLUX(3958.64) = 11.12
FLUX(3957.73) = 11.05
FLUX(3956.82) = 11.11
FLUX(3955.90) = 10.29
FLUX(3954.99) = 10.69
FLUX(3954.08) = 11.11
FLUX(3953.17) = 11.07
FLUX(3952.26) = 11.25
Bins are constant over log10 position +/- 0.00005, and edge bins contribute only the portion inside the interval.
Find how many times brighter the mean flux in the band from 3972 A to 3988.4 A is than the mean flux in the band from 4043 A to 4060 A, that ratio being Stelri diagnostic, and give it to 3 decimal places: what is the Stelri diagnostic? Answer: 1.067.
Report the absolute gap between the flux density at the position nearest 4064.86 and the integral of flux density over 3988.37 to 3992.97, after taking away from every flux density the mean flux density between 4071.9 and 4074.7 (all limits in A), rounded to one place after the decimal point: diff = 1.0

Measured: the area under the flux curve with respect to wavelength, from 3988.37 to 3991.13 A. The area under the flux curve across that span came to 28.2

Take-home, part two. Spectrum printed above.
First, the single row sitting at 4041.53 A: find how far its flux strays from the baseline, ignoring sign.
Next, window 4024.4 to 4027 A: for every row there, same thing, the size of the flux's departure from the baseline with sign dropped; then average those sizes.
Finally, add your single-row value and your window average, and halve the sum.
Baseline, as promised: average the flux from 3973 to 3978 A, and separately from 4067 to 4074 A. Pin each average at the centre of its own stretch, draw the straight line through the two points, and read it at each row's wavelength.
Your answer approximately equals 0.33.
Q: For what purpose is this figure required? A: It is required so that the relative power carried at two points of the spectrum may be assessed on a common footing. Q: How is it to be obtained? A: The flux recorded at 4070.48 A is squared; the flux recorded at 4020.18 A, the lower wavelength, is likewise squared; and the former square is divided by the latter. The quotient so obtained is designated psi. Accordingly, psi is 0.96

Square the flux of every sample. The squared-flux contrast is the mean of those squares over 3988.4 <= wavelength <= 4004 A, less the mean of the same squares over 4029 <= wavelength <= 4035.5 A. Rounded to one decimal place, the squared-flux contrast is 5.0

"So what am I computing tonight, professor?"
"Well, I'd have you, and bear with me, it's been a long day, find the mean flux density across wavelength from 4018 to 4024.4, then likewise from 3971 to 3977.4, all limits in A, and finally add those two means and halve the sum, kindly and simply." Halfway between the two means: 10.50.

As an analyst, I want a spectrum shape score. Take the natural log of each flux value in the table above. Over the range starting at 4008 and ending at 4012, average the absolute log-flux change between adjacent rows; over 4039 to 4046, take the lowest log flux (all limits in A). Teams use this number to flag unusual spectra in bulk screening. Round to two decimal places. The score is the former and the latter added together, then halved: 1.15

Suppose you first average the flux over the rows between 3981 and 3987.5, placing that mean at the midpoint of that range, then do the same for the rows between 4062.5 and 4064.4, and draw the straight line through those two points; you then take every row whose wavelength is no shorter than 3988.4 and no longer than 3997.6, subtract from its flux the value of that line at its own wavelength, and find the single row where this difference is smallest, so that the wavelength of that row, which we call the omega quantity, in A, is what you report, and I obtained 3990.67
